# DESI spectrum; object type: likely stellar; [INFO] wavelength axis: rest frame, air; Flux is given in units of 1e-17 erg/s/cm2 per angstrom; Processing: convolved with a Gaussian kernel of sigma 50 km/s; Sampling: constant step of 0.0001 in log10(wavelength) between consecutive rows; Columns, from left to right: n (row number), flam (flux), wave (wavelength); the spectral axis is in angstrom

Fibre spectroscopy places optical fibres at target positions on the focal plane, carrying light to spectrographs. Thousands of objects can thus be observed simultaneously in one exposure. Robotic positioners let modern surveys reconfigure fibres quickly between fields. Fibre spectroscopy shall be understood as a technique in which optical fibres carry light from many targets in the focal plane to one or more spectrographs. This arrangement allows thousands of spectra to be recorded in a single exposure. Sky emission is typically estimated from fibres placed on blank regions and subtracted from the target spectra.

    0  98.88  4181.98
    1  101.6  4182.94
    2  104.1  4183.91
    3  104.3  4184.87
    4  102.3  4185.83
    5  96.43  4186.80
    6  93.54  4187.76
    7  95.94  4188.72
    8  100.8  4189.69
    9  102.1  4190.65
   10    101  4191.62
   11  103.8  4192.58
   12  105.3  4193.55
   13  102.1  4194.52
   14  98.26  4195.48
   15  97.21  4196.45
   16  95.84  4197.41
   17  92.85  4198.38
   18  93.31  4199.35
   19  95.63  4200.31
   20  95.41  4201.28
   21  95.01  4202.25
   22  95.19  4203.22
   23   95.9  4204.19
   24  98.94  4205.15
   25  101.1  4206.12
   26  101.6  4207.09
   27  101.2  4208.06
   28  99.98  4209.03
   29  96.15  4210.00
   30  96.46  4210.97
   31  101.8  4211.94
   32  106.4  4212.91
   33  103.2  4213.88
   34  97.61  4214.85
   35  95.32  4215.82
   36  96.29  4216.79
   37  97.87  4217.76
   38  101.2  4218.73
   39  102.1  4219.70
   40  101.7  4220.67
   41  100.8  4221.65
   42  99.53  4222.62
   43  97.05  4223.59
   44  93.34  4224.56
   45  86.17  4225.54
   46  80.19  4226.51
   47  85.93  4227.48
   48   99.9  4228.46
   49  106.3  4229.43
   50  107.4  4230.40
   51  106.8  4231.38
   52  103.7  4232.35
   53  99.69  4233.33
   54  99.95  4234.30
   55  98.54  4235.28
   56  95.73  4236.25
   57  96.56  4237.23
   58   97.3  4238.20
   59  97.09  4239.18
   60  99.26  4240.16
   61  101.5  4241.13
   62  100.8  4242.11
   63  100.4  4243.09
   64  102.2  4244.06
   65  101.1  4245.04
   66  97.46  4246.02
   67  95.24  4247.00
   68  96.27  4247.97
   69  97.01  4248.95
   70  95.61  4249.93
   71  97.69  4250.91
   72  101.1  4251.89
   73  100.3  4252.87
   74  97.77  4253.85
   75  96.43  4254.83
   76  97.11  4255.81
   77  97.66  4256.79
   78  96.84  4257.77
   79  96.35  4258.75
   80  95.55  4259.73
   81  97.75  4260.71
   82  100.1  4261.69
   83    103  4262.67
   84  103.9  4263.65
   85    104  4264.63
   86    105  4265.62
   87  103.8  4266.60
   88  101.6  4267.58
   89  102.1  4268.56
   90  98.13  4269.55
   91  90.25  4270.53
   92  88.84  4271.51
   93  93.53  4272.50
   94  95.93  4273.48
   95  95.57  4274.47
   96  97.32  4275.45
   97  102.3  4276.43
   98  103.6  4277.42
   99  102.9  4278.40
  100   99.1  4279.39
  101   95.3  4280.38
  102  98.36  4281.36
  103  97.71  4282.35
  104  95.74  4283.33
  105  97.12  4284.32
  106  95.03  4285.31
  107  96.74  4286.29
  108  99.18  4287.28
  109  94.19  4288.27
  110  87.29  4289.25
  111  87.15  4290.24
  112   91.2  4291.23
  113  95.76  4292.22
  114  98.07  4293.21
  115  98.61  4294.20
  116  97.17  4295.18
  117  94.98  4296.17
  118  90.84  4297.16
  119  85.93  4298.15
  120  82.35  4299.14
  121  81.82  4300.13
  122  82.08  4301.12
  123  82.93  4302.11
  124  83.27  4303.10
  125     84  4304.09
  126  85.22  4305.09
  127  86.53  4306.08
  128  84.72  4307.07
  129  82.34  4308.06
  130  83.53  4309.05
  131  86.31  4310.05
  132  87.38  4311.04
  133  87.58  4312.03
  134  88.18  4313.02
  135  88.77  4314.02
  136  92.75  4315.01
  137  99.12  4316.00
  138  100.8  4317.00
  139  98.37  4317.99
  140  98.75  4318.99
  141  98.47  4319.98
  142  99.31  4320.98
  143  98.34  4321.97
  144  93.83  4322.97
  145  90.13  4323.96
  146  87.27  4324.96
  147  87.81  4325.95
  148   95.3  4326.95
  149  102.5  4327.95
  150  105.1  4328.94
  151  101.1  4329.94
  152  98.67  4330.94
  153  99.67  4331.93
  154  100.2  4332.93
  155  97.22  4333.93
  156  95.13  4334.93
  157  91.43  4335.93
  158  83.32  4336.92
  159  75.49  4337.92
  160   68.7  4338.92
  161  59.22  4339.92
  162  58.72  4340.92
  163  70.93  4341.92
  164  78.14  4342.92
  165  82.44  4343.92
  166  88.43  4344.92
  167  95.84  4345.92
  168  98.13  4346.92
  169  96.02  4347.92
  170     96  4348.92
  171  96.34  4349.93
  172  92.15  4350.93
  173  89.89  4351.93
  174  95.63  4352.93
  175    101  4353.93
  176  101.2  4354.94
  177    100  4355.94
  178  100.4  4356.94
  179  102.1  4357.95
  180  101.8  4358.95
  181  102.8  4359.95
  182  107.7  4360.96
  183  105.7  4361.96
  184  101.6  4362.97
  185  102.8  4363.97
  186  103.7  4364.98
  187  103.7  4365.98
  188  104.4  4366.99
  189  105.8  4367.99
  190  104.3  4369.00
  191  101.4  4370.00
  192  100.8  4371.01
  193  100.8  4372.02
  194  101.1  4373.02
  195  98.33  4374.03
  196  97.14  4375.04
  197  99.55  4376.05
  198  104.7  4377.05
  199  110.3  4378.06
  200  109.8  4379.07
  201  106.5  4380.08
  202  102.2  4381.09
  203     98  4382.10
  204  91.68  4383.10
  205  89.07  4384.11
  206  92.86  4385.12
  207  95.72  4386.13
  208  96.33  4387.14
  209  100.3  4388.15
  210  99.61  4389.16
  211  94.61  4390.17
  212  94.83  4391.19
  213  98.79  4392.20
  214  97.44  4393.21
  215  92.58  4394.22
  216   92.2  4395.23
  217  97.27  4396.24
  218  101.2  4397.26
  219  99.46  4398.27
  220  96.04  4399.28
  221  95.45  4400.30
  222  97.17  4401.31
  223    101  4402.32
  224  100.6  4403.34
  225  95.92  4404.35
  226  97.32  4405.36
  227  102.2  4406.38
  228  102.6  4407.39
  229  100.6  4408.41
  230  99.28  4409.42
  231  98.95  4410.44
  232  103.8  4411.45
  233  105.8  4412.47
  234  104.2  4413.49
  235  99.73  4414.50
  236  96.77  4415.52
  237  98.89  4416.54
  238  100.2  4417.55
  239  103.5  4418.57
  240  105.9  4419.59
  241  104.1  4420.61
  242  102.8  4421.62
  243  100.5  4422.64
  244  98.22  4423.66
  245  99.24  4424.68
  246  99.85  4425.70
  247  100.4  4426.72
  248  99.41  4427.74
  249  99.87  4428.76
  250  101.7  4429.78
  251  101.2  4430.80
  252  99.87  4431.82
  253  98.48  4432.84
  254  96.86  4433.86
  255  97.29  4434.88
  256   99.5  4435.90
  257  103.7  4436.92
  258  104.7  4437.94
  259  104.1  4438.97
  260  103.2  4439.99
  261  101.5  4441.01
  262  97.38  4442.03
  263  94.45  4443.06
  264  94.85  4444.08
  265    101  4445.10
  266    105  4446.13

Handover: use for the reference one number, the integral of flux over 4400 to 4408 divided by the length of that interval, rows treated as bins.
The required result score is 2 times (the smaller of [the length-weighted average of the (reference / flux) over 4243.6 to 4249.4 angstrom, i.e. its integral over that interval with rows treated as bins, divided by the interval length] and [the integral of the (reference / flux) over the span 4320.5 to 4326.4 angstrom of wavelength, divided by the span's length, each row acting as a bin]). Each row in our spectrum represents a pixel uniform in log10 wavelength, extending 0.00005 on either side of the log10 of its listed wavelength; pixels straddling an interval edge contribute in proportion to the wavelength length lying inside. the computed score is 2.02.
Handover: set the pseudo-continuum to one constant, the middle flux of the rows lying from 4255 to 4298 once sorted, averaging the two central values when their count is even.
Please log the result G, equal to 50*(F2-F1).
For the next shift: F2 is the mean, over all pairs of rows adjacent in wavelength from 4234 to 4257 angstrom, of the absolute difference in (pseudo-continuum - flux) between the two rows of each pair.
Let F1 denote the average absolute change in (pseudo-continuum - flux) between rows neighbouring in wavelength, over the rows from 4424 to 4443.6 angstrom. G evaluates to 0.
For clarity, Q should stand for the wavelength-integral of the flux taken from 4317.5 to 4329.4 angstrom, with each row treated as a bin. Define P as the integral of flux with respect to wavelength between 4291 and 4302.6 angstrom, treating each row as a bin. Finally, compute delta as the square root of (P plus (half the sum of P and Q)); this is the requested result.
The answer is 46.3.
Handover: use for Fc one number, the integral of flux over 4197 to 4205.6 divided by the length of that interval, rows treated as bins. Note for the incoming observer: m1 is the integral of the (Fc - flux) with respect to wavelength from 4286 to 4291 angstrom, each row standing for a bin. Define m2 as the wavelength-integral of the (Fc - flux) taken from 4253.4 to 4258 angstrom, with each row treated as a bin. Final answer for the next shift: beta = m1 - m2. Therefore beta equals 22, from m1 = 13.3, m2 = -9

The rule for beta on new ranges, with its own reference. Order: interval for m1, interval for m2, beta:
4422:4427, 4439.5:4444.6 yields -7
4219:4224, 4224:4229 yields -55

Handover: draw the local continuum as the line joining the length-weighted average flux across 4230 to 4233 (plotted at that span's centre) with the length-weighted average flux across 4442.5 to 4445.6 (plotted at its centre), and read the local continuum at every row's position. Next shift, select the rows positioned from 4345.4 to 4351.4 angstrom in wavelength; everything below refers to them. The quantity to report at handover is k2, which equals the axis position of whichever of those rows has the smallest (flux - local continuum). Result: 4350.93 angstrom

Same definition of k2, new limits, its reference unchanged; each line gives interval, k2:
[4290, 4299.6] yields 4299.14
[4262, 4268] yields 4267.58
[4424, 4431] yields 4424.68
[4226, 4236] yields 4226.51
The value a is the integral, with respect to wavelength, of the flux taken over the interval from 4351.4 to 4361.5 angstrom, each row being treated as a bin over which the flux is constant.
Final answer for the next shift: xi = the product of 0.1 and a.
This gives 101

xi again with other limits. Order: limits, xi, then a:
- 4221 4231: 96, 958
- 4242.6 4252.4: 96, 964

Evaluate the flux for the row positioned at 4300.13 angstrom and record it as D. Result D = 81.82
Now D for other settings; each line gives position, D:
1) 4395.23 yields 92.2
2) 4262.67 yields 103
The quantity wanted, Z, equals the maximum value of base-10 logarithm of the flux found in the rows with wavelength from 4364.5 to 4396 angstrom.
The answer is 2.04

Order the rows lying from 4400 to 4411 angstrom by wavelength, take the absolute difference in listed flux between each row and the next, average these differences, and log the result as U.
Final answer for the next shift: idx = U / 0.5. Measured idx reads 4.2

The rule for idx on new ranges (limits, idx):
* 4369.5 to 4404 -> 5.3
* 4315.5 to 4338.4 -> 6.2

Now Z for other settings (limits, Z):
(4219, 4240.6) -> 2.03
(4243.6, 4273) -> 2.02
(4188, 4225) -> 2.03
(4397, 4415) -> 2.02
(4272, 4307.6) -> 2.02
